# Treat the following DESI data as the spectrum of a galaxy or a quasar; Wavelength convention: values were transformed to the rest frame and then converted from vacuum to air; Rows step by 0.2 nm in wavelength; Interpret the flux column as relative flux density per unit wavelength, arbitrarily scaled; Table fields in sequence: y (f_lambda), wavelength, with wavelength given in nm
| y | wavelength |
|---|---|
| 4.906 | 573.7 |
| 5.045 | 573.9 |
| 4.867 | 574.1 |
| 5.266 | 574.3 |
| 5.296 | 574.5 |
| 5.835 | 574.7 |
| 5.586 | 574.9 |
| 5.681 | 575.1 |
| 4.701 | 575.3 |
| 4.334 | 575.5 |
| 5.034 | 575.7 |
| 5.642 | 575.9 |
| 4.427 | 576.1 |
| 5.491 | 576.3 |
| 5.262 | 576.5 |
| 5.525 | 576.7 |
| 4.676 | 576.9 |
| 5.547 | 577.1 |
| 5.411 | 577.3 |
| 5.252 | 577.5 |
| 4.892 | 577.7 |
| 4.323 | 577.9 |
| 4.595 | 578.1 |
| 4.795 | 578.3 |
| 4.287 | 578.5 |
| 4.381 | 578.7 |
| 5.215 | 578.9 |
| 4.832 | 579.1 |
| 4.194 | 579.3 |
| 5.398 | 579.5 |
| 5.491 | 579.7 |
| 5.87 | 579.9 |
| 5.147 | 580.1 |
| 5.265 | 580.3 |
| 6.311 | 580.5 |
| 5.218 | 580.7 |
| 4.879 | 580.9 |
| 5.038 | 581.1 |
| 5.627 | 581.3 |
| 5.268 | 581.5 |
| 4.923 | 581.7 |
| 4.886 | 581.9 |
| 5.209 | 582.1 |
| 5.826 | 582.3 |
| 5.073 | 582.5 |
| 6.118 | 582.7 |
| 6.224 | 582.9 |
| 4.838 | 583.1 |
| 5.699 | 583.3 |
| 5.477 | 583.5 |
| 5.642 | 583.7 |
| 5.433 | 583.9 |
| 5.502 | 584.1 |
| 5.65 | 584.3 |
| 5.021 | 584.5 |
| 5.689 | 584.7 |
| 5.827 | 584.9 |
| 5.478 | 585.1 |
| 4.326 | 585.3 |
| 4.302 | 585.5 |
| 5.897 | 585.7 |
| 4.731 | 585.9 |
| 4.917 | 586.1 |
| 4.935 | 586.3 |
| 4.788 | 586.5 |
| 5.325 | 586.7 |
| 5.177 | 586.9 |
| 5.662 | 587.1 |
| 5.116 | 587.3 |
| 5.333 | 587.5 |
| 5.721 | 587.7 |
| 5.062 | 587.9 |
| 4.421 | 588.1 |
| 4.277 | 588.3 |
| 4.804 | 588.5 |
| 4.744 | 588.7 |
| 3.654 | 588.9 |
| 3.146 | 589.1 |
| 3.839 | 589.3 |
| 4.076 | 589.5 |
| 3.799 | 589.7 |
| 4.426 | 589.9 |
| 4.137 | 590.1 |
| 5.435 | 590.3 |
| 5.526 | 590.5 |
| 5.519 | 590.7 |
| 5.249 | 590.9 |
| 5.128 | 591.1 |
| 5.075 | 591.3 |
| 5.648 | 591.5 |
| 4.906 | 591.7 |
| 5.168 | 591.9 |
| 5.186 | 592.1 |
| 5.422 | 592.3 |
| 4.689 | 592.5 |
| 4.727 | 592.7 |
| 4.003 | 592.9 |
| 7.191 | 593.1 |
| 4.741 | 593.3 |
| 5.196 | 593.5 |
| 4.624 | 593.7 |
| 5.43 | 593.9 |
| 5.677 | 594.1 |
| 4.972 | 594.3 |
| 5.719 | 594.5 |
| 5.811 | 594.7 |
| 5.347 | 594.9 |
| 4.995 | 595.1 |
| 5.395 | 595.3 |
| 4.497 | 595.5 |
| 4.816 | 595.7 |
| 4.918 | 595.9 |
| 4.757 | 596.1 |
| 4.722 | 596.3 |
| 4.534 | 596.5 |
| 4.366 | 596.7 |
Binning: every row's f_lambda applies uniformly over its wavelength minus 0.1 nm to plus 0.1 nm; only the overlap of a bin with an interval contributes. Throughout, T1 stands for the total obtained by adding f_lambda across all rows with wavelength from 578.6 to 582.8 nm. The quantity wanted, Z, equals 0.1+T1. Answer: 110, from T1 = 110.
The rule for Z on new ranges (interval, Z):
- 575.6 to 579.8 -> 105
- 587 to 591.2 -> 99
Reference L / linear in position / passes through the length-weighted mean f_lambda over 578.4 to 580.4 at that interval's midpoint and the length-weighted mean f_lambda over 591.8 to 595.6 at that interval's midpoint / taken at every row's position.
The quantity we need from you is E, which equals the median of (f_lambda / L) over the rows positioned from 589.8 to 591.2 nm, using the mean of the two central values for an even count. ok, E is 1.02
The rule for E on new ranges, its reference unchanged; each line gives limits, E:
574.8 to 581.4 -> 1.04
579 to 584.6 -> 1.06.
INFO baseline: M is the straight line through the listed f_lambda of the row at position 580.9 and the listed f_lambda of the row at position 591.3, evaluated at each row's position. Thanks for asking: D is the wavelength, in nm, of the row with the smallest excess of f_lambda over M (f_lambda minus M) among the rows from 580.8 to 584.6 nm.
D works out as 583.1 nm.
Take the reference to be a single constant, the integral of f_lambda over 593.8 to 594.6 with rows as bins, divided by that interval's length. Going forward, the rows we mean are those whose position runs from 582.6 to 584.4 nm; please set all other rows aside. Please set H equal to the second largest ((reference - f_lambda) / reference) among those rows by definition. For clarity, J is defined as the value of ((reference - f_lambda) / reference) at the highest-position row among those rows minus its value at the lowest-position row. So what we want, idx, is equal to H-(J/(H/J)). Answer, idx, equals -2.43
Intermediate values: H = 0.003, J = 0.09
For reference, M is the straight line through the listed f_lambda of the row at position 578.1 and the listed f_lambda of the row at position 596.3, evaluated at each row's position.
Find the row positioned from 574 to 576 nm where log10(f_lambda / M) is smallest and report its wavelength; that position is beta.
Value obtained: 575.5 nm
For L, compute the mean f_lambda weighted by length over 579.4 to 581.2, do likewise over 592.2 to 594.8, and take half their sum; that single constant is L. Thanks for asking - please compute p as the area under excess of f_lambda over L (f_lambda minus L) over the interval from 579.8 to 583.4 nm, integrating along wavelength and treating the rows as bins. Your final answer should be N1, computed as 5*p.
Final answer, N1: 1.6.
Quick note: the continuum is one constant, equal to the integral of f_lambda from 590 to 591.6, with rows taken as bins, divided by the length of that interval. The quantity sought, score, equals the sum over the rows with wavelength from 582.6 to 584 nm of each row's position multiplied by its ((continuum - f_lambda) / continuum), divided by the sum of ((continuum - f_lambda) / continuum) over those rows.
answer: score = 583.12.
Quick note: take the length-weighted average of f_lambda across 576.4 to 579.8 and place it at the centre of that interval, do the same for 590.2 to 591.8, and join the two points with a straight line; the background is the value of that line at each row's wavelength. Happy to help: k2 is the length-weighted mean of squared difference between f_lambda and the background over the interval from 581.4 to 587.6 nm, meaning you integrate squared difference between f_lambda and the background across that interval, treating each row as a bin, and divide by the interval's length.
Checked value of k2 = 0.26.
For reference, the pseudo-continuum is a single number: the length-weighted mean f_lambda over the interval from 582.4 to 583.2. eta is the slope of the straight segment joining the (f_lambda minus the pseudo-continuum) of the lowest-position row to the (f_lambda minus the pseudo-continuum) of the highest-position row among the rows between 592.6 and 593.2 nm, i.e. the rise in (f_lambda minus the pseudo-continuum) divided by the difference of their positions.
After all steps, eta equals 6.16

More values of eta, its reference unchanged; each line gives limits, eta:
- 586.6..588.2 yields -0.65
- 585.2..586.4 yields 0.61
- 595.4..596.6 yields 0.04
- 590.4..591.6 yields 0.12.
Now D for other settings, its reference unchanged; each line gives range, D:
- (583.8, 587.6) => 585.5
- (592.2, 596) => 592.9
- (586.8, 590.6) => 589.1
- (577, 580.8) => 579.3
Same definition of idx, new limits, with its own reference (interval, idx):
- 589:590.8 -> -0.32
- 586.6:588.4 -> -0.01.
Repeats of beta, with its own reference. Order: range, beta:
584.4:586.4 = 585.5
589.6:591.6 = 589.7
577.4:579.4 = 579.3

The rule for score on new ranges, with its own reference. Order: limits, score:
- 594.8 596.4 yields 595.89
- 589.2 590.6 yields 589.59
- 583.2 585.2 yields 584.19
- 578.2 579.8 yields 578.70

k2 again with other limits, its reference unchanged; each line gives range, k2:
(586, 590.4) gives 0.80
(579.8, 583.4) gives 0.36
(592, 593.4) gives 0.92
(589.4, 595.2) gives 0.48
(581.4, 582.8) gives 0.25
